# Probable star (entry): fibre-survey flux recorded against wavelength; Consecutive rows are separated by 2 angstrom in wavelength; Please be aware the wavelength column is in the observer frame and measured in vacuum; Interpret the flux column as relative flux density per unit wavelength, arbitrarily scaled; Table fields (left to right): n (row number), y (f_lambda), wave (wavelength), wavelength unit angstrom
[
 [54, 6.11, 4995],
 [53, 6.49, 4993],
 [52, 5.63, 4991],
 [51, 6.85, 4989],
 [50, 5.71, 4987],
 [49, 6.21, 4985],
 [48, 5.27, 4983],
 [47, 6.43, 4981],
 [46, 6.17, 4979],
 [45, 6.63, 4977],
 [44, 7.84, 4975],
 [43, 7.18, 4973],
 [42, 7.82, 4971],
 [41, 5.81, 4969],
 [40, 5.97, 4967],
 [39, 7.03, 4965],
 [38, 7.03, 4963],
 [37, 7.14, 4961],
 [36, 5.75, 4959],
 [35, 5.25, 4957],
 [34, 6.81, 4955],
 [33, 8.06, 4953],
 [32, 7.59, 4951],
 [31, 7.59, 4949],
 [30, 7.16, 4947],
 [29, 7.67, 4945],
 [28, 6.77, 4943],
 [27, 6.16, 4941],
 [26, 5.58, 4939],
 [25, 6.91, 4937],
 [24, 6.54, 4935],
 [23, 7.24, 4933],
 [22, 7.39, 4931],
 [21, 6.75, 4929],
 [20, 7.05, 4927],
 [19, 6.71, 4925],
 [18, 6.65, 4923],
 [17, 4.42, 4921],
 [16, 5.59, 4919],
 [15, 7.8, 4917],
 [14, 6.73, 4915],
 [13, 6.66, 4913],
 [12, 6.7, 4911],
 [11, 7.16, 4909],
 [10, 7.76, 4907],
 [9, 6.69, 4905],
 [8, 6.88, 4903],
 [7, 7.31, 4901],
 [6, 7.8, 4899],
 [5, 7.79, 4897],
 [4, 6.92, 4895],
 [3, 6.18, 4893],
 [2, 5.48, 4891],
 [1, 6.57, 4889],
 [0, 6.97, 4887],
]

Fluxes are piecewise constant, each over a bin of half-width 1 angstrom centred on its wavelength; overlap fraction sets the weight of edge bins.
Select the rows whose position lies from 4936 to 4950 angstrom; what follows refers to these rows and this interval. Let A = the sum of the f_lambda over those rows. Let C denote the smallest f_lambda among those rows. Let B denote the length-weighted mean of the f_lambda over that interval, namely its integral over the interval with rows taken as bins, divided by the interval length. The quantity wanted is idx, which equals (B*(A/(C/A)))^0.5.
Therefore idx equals 52.9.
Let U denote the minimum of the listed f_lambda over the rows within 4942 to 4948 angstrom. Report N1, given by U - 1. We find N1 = 5.8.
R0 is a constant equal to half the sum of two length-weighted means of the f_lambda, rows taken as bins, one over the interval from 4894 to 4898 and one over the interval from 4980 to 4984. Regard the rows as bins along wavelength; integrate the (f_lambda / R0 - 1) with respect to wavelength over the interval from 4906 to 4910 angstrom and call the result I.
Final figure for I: 0.52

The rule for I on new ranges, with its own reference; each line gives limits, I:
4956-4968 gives -0.44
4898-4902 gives 0.58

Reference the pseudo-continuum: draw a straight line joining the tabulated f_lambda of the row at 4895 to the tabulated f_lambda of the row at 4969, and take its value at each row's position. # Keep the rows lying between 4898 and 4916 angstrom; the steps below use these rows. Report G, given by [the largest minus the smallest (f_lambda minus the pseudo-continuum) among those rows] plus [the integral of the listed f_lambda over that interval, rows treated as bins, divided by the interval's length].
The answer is 8.2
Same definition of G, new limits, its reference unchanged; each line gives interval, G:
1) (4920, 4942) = 9.6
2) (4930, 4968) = 9.6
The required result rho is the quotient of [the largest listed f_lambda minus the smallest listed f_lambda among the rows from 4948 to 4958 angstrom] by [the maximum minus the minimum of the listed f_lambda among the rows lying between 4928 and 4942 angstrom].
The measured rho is 1.6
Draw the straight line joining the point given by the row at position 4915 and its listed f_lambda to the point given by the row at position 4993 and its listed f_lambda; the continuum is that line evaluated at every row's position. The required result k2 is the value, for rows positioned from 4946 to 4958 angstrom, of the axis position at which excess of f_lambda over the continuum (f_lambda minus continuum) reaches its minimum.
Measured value 4957 angstrom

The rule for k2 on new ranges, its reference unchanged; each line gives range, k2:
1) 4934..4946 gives 4939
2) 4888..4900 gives 4891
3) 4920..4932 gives 4921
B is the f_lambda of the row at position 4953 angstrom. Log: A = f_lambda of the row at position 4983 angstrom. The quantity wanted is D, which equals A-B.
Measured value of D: -2.8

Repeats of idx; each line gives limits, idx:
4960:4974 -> 52.1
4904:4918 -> 51.0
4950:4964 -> 54.2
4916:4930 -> 54.2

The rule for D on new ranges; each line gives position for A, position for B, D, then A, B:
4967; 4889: -0.6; 5.97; 6.57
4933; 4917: -0.6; 7.24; 7.8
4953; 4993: 1.6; 8.06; 6.49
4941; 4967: 0.2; 6.16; 5.97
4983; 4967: -0.7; 5.27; 5.97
